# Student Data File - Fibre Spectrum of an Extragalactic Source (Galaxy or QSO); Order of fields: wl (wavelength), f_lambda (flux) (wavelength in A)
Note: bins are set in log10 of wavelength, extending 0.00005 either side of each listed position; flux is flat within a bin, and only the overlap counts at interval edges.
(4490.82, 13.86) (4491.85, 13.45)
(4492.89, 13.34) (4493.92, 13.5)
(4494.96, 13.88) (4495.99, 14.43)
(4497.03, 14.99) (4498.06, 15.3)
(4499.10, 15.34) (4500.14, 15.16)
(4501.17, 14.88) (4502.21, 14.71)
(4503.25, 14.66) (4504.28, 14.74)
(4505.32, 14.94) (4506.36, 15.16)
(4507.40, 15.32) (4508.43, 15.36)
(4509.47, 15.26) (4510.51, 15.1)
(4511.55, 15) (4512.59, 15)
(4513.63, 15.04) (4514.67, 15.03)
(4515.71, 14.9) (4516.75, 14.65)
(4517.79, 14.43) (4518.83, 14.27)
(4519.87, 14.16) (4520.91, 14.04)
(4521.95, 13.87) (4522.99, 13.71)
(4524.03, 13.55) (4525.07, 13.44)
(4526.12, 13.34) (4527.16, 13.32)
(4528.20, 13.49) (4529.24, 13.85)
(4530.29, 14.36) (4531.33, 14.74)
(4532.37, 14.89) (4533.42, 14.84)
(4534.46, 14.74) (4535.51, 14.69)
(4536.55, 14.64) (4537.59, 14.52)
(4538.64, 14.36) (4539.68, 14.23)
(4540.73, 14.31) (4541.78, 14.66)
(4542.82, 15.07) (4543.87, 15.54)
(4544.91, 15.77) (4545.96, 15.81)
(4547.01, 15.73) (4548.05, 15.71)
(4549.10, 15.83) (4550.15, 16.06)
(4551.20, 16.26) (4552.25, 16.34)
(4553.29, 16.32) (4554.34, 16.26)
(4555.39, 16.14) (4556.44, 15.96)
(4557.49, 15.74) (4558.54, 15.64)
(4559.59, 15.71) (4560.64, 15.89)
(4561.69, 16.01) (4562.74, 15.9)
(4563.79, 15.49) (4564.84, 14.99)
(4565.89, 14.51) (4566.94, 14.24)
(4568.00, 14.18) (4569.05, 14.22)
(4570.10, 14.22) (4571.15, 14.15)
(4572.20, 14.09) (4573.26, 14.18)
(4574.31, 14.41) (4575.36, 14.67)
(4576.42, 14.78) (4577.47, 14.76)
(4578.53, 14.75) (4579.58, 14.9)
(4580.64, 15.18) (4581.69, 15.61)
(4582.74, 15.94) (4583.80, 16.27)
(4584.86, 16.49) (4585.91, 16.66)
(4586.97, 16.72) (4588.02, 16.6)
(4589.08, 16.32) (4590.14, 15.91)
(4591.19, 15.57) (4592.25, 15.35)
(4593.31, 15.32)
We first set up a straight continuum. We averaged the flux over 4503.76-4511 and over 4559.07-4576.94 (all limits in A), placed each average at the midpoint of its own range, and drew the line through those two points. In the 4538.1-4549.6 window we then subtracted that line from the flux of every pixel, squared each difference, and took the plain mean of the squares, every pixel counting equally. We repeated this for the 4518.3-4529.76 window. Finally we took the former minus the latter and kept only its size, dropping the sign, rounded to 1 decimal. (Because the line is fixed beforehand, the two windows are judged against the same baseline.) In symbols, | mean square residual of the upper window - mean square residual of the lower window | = 1.3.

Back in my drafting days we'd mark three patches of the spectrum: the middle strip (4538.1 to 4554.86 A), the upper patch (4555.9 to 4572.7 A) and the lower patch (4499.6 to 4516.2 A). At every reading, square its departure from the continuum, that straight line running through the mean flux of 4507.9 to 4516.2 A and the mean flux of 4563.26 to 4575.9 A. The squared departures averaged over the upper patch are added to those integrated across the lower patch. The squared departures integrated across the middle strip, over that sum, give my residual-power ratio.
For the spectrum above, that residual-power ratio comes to 11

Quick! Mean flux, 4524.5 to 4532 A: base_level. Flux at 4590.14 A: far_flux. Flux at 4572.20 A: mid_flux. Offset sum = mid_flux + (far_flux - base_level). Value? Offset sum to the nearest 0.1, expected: 16.2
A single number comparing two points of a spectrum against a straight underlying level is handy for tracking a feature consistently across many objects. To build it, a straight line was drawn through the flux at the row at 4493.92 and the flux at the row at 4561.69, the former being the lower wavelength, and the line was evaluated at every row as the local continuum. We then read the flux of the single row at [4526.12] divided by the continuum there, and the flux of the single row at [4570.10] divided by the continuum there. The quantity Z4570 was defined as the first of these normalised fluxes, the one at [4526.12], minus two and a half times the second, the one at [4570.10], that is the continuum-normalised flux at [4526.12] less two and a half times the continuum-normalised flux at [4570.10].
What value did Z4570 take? -1.27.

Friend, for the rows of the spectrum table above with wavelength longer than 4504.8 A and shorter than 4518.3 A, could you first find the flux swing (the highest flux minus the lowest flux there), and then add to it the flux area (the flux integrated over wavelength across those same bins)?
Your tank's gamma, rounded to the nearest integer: 204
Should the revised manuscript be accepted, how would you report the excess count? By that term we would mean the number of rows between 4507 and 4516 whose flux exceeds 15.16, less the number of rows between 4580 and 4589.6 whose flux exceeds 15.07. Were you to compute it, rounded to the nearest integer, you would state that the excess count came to -6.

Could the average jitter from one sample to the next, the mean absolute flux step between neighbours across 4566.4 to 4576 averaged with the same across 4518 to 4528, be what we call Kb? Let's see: 0.11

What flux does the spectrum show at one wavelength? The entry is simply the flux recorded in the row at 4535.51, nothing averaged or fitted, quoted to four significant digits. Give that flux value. 14.69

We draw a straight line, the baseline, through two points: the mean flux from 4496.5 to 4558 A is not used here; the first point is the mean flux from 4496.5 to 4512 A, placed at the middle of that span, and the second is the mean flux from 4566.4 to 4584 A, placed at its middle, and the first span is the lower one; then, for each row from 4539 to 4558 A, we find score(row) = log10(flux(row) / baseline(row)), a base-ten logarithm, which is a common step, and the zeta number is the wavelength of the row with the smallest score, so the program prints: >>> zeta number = 4539.68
